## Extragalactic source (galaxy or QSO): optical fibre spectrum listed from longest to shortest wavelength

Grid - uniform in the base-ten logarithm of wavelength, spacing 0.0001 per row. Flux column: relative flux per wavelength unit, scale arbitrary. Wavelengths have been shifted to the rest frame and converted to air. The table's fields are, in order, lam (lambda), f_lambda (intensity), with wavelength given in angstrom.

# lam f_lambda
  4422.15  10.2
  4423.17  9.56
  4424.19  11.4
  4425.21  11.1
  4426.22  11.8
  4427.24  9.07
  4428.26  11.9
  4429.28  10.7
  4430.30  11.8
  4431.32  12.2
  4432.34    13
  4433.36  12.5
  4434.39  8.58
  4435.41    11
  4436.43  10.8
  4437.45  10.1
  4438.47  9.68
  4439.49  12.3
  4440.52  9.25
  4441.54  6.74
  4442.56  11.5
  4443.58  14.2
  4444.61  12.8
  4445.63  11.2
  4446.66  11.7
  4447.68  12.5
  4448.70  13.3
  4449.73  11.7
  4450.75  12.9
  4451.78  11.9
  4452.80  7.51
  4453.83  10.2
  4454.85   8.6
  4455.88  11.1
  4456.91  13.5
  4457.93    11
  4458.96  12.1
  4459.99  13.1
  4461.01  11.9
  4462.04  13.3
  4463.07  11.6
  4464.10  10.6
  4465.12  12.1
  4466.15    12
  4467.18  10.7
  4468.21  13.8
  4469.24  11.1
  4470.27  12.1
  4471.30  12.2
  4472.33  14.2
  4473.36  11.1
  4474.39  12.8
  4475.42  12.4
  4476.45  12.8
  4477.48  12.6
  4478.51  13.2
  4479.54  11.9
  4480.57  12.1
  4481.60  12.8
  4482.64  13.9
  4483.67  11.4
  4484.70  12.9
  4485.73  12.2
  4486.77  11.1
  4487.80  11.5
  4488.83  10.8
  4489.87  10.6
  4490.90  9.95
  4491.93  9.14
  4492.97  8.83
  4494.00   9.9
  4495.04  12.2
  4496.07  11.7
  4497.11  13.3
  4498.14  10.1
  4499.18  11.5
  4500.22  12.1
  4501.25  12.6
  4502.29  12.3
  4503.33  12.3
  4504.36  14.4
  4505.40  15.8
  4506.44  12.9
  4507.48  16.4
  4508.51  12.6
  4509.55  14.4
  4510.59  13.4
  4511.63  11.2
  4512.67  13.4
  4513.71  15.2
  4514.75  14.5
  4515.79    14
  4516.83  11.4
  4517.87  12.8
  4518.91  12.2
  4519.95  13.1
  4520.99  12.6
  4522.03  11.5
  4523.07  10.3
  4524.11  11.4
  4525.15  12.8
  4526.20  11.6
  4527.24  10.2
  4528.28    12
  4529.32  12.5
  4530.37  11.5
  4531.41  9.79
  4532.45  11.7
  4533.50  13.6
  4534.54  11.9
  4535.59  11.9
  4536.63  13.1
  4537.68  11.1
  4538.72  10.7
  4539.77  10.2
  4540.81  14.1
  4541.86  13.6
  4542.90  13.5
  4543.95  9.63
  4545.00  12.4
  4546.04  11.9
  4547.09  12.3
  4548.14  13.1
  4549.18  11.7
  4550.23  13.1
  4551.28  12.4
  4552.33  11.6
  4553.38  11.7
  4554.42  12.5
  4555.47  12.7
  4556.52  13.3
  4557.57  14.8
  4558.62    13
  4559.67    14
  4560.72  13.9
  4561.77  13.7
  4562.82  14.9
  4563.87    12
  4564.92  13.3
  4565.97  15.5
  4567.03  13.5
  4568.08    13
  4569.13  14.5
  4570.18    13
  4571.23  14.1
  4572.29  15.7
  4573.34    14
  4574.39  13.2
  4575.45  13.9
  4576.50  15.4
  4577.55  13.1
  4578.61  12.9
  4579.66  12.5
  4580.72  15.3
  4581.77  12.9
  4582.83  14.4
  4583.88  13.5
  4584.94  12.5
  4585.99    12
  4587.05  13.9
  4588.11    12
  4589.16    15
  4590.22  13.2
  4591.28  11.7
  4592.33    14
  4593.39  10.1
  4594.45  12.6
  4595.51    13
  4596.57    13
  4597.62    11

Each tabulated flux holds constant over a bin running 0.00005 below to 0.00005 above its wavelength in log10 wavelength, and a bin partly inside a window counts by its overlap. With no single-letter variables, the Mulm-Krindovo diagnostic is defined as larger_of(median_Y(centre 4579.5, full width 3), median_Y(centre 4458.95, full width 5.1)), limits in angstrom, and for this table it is 12.9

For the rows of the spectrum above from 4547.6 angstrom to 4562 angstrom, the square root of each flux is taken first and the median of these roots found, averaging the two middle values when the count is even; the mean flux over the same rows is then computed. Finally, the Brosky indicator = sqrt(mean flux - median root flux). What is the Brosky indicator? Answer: 3.06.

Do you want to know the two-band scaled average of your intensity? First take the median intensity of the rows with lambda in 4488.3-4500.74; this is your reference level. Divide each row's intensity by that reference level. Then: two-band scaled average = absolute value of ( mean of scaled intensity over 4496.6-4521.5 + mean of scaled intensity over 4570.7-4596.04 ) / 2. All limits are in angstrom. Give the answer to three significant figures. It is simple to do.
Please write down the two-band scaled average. 1.24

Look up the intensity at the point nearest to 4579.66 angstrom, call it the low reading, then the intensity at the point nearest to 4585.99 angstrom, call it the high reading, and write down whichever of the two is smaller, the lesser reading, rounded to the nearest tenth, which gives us 12.0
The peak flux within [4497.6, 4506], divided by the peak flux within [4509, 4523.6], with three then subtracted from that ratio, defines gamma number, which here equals -1.96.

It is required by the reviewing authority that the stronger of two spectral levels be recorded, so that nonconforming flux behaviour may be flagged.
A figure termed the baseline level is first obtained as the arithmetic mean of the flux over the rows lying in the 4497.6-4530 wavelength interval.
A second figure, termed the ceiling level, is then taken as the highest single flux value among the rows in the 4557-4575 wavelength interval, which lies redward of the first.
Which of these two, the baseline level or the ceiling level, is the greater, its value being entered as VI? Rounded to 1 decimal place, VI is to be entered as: 15.7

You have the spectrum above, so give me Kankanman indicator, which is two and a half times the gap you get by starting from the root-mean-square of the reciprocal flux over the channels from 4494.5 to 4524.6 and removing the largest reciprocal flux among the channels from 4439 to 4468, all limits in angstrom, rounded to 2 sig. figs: -0.17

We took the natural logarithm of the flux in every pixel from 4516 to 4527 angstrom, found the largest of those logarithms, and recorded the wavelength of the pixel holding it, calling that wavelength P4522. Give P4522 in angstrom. 4519.95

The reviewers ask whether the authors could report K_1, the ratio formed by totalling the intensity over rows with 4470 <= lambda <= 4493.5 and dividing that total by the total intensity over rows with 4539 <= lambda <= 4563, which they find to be 0.93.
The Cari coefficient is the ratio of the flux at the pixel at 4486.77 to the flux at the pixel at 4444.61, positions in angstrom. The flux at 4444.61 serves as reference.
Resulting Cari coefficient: 0.87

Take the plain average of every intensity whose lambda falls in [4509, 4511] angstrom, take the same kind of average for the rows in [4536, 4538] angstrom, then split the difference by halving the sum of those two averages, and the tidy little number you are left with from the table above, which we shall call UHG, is 13.0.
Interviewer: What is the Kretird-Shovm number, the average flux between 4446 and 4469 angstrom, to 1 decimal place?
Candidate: 11.7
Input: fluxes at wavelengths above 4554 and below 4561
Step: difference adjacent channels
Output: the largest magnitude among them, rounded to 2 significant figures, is 1.8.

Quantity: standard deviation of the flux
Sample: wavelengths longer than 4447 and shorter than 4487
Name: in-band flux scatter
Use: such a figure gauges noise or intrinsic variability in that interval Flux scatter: 1.3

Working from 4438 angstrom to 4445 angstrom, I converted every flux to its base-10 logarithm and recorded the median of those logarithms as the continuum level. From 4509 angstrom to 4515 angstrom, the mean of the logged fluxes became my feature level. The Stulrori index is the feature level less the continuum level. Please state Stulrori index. 0.07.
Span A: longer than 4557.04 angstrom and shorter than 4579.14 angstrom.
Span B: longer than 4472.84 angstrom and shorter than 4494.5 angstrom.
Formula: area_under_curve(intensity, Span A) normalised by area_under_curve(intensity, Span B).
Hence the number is 1.22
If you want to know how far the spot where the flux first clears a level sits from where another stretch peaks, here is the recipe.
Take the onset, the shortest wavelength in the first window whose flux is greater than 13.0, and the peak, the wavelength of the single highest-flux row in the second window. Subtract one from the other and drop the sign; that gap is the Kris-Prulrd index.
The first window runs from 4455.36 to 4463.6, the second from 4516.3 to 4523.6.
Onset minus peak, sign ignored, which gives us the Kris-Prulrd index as 63.0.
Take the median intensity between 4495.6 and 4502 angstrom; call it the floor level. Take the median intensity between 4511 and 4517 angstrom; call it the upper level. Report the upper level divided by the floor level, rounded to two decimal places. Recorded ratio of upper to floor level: 1.15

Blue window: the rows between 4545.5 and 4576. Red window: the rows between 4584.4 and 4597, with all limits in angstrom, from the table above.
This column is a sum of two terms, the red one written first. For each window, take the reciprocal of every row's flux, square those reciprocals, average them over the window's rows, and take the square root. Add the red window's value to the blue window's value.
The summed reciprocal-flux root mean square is 0.155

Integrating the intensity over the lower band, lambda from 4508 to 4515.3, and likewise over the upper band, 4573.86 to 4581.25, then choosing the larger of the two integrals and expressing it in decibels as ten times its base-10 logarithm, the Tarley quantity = 20.1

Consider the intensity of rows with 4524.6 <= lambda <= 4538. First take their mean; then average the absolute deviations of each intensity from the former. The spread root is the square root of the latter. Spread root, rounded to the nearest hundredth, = 0.88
